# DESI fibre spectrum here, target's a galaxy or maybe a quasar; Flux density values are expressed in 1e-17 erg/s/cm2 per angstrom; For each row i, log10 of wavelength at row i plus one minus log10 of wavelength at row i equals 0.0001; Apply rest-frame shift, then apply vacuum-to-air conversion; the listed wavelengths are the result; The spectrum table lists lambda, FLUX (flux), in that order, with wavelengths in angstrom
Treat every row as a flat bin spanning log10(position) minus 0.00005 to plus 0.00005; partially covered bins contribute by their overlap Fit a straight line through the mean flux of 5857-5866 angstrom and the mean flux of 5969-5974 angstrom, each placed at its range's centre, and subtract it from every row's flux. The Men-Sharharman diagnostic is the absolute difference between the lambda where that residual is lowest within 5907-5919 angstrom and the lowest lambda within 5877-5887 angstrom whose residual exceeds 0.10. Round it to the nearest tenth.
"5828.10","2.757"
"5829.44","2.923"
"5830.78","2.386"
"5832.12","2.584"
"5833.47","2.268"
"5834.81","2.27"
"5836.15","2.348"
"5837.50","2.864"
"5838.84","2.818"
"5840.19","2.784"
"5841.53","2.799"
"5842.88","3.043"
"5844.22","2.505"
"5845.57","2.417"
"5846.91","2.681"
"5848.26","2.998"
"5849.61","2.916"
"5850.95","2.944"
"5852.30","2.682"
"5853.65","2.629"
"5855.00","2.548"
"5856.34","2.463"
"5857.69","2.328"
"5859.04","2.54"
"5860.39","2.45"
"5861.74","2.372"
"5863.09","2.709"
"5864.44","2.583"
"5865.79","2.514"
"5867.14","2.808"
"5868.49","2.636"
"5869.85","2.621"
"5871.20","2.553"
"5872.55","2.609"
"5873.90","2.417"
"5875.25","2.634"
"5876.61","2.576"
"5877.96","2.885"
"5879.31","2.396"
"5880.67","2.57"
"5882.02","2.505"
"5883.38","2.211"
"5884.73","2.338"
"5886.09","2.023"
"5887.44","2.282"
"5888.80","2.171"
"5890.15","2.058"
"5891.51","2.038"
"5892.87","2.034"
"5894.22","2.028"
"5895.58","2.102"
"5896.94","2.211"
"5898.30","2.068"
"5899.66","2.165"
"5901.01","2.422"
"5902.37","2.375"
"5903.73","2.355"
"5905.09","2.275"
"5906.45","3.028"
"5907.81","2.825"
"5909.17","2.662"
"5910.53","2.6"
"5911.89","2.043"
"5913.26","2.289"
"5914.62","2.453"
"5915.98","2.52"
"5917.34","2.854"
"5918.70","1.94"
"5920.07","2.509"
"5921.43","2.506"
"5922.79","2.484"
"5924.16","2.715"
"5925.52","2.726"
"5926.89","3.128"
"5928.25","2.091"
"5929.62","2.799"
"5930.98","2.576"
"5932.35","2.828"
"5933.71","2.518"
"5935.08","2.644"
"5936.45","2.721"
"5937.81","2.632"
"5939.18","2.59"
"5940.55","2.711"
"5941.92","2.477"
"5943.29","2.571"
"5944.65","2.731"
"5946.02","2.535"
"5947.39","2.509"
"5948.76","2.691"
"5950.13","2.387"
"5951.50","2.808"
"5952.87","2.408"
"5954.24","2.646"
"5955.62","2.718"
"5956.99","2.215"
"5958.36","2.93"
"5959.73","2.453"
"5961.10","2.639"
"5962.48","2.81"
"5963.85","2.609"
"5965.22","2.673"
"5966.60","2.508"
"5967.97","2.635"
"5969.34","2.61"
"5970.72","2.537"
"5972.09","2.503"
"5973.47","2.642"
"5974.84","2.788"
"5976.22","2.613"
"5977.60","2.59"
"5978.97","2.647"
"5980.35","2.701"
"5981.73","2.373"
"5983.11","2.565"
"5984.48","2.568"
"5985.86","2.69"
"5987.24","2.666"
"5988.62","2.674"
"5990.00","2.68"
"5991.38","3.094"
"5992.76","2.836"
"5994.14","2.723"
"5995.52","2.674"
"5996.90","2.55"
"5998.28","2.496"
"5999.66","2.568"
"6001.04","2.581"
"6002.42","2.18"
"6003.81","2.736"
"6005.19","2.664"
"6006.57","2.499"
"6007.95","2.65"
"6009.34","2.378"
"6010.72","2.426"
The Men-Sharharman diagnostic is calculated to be 40.7 angstrom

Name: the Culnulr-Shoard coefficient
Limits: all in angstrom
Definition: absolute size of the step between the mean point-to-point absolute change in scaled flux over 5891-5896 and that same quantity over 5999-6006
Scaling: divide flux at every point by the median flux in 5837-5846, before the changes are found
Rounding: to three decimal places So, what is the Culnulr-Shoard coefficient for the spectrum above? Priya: 0.083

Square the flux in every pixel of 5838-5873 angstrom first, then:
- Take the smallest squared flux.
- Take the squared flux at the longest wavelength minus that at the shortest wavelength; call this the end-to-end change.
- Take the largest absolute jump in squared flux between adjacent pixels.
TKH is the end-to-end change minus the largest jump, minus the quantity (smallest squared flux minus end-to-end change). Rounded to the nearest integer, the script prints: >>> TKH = -11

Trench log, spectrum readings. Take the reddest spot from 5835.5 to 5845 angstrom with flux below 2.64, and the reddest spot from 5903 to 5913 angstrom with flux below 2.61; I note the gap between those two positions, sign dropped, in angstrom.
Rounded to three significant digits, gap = 67.7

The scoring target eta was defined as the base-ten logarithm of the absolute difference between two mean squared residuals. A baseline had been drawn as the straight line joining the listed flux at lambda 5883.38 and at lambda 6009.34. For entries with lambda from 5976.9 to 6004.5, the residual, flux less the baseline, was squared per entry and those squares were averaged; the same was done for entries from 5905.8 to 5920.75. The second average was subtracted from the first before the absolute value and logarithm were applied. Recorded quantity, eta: -1.2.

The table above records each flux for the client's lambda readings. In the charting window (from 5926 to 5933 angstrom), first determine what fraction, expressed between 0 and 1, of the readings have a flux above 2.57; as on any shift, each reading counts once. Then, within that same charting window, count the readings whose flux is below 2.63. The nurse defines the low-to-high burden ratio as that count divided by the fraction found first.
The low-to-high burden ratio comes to 2.5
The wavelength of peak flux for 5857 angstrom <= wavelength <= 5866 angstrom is 5863.09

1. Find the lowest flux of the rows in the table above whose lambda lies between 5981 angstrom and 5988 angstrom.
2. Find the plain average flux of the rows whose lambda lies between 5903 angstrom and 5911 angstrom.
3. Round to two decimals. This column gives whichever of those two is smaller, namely 2.37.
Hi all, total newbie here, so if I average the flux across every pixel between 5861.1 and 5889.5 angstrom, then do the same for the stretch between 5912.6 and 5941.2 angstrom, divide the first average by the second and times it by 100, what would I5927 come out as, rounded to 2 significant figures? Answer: 97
